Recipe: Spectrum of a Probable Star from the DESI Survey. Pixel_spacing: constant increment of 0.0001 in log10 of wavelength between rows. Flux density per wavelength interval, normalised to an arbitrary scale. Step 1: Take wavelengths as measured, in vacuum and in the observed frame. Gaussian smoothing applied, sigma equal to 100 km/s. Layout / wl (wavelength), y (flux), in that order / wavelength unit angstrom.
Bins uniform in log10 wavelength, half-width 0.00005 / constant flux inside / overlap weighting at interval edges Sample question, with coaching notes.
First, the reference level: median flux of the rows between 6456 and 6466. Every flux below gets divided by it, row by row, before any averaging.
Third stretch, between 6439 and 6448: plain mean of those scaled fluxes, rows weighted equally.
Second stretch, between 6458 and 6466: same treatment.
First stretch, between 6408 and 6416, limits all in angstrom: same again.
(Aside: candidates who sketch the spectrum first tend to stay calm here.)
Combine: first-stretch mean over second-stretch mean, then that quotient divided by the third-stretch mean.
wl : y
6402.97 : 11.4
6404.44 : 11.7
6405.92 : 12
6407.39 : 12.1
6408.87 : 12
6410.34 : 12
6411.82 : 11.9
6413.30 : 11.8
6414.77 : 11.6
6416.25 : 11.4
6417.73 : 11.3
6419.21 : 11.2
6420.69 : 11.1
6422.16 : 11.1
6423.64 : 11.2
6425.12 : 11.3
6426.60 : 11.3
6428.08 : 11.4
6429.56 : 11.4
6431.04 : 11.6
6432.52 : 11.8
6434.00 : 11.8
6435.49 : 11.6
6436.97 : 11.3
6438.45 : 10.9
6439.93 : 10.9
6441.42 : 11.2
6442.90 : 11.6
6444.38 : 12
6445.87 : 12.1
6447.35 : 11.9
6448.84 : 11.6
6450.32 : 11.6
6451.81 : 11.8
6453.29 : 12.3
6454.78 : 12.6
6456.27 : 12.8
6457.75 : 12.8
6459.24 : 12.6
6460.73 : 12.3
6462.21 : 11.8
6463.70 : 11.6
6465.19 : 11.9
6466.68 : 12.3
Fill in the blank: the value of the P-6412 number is 1.04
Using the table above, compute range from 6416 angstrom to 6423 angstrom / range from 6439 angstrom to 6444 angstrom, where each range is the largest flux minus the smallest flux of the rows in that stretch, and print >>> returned 0.43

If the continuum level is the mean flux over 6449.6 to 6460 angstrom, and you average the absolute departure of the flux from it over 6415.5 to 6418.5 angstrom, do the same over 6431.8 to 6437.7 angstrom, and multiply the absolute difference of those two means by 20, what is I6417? 5.5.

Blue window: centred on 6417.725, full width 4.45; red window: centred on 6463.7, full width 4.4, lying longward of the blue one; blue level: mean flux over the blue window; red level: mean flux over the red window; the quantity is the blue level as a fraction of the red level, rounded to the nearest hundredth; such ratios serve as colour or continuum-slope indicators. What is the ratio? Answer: 0.96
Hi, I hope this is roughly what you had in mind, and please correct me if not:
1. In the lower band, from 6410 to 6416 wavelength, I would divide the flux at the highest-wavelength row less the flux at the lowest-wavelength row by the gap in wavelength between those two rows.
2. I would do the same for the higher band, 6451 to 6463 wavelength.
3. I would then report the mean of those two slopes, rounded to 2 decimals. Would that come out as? -0.05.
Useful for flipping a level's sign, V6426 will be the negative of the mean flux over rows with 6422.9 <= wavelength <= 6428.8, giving -11.30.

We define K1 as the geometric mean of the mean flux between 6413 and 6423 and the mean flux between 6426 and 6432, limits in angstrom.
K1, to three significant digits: 11.4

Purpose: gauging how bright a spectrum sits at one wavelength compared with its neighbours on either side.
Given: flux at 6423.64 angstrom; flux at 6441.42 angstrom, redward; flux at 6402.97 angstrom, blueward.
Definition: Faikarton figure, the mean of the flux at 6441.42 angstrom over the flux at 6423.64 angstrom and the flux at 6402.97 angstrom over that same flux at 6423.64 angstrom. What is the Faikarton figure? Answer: 1.009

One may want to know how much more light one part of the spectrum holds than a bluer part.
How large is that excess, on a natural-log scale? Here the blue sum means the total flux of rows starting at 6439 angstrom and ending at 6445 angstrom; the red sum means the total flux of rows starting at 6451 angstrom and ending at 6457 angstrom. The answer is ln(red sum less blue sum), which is 1.3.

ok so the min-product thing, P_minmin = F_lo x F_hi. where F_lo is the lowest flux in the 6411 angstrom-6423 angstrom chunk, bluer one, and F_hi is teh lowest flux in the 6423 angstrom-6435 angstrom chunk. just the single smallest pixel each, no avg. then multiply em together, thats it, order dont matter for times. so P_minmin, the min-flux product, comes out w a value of 124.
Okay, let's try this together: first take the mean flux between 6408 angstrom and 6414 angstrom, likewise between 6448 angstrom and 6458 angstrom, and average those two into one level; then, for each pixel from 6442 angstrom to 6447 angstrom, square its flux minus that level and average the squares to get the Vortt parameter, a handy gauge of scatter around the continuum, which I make 0.1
